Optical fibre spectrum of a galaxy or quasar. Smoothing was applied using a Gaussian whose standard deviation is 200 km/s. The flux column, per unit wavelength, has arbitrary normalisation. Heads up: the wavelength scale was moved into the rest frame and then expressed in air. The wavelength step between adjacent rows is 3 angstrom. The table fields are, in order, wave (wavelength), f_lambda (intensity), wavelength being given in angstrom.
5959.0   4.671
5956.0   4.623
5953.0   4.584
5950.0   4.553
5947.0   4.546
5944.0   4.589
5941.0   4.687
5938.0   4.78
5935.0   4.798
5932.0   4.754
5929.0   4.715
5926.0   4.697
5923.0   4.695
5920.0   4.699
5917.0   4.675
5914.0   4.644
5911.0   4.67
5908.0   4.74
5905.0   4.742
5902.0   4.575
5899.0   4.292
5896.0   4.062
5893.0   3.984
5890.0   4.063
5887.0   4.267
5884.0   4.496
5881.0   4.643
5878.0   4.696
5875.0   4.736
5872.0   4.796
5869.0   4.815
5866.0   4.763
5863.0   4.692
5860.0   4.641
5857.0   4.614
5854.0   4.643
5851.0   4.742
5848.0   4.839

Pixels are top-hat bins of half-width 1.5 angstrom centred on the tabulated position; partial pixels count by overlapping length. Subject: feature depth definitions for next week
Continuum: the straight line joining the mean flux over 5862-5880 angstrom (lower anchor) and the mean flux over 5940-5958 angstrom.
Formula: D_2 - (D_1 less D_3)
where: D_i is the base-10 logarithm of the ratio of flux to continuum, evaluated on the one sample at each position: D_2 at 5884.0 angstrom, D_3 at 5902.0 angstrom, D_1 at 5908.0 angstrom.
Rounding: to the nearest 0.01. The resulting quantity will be -0.04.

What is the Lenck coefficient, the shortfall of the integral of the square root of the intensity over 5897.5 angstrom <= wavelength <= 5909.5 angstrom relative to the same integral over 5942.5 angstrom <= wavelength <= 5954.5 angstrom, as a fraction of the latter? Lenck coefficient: 0.00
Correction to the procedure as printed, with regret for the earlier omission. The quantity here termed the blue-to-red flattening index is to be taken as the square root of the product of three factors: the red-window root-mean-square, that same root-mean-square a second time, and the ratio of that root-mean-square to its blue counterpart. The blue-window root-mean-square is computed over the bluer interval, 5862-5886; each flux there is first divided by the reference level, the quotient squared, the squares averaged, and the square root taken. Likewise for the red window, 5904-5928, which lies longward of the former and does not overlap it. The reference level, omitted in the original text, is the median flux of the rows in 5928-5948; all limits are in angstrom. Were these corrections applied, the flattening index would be 0.99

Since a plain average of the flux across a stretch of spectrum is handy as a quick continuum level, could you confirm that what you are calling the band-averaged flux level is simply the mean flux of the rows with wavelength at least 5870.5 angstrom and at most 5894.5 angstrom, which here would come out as 4.46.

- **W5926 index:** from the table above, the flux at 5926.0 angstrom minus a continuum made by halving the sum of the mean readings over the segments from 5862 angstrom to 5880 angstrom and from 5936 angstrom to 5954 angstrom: 0.01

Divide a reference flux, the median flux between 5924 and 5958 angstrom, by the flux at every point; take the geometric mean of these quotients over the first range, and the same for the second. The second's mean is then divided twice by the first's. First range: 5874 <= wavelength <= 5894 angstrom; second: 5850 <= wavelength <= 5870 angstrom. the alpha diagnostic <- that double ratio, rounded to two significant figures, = 0.88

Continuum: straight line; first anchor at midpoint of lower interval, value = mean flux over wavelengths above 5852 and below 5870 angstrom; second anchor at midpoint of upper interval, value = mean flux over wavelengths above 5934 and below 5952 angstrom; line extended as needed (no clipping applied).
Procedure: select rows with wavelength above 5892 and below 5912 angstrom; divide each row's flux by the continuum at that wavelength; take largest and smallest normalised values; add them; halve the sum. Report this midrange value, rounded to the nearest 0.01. 0.93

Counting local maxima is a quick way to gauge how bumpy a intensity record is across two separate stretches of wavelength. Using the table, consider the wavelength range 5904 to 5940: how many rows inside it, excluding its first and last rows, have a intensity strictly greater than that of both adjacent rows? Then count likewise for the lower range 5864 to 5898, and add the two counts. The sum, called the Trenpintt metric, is 3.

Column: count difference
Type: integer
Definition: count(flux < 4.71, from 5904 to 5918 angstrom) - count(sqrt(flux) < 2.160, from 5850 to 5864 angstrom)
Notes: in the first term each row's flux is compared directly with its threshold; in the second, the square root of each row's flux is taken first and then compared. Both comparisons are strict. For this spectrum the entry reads 0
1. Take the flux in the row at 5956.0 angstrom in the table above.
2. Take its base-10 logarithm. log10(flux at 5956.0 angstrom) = 0.665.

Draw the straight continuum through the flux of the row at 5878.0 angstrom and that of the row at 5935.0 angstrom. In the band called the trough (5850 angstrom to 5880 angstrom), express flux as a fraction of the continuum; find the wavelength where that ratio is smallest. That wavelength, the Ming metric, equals 5857.0 angstrom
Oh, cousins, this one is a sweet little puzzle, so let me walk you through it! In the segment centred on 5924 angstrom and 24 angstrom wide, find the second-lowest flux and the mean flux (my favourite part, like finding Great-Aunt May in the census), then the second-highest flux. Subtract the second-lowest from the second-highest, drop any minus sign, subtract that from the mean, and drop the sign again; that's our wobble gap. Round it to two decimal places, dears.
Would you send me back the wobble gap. 4.63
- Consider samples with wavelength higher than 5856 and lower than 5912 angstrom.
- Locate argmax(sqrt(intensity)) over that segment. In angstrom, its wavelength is 5869.0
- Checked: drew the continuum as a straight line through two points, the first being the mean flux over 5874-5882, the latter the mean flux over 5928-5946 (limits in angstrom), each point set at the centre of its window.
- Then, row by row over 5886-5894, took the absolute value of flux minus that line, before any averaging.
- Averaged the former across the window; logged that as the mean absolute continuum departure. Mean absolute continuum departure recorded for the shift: 0.59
